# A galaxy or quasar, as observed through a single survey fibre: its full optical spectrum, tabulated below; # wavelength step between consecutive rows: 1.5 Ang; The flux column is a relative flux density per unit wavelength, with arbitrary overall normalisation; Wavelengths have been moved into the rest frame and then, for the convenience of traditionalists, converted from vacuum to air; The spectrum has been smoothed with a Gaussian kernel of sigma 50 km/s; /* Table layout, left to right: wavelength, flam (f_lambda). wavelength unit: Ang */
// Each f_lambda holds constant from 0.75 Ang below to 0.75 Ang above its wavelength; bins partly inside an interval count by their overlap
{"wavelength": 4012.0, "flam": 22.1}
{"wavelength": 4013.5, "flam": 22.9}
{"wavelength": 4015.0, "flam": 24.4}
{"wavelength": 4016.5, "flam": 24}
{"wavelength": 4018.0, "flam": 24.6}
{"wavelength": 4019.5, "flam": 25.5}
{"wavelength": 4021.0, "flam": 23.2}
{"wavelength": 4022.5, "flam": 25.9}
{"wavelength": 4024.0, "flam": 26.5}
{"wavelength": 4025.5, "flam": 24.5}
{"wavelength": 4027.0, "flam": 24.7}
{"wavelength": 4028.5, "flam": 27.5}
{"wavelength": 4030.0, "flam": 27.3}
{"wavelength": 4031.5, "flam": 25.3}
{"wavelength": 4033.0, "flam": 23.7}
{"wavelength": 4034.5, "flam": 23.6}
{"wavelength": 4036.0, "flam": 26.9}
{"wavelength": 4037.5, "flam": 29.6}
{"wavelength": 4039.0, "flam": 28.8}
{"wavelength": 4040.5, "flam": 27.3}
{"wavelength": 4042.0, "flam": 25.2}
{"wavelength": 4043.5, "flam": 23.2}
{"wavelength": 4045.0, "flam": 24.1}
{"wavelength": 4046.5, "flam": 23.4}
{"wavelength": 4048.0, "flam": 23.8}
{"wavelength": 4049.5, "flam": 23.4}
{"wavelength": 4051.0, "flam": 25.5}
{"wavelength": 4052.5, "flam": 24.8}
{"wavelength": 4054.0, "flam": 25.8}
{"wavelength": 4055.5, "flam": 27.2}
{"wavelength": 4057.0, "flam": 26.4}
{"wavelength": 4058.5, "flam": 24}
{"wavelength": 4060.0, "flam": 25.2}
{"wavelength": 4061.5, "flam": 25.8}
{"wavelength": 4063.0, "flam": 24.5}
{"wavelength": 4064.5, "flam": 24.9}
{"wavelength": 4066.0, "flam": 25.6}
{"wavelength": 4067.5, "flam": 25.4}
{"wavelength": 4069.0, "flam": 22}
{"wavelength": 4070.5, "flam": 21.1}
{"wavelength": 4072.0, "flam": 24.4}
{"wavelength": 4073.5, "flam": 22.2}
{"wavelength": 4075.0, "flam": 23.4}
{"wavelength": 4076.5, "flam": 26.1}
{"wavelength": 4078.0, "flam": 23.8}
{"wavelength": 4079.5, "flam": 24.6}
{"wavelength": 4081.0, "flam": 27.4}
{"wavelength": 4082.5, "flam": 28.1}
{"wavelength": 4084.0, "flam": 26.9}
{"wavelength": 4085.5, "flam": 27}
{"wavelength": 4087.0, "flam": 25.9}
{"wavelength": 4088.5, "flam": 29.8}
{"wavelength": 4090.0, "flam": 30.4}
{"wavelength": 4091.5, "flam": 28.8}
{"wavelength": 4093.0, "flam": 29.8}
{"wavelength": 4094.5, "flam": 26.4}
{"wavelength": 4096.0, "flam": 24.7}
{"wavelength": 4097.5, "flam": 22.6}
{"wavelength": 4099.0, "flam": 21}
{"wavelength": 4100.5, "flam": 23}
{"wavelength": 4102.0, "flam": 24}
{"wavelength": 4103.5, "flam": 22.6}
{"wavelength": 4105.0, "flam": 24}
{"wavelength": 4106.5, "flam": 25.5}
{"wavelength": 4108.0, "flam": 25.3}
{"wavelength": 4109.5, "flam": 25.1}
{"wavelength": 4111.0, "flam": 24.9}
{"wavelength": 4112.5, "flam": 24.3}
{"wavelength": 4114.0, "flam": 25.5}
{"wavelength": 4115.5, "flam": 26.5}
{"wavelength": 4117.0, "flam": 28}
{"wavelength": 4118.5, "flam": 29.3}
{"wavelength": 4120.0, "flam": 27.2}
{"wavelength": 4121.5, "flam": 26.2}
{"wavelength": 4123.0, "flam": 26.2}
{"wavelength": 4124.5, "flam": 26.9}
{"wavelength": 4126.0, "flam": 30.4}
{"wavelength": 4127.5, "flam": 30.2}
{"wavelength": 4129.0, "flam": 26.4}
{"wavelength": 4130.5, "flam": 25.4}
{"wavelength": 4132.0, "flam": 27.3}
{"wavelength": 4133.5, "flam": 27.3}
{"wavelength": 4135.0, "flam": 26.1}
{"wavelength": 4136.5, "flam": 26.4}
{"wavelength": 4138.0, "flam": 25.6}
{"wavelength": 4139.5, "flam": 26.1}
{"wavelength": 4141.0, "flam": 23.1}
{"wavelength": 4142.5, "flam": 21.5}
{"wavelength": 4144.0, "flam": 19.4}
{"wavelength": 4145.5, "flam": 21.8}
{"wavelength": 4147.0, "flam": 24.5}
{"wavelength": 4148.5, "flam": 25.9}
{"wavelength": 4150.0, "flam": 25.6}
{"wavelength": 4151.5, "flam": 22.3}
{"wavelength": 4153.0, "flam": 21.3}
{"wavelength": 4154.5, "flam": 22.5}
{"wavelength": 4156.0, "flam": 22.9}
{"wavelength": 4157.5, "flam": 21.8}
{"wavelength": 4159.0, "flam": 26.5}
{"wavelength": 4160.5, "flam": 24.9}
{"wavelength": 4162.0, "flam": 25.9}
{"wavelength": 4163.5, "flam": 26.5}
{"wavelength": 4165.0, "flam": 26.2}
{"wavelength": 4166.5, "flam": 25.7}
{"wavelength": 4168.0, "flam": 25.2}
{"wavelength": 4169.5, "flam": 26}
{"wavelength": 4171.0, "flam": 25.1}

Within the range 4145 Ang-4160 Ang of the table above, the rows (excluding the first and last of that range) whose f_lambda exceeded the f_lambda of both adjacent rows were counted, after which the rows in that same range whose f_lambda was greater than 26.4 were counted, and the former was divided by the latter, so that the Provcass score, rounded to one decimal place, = 2.0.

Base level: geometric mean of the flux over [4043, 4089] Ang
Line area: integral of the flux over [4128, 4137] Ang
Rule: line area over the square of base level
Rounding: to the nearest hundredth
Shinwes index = 0.38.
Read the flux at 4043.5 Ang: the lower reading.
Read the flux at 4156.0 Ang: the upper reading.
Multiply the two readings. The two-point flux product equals 531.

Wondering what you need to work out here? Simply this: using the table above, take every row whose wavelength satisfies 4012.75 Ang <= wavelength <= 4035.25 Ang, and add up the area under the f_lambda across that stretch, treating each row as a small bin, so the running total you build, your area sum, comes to 560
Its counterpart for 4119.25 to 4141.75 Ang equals 601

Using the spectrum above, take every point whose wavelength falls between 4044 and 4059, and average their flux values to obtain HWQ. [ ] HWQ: 24.8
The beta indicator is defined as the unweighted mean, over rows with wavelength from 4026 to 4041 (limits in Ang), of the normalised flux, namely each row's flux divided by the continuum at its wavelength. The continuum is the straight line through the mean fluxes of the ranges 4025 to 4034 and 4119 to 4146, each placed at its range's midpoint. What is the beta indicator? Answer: 1.04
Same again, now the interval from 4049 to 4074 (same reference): 0.96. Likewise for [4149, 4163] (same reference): 0.92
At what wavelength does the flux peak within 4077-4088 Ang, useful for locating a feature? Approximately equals 4082.5 Ang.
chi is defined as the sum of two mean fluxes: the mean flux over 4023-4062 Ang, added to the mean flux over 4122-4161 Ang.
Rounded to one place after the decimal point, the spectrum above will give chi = 50.5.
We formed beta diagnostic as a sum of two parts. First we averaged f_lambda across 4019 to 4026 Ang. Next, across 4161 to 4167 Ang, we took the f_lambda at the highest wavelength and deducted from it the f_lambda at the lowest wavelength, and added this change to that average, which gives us 24.9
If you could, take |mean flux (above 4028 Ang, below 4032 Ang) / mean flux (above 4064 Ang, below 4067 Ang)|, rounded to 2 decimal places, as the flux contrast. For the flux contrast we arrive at 1.06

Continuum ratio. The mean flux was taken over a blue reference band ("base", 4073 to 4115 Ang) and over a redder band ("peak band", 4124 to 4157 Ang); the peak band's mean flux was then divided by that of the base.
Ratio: 0.98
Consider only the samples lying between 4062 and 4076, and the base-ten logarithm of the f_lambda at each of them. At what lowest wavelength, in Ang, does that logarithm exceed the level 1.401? 4066.0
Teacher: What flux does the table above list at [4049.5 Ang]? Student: 23.4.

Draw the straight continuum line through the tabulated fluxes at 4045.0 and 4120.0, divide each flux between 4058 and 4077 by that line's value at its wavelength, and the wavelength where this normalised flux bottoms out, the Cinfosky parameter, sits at 4070.5 Ang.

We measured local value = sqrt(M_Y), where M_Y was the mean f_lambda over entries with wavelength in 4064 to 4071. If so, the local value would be 4.9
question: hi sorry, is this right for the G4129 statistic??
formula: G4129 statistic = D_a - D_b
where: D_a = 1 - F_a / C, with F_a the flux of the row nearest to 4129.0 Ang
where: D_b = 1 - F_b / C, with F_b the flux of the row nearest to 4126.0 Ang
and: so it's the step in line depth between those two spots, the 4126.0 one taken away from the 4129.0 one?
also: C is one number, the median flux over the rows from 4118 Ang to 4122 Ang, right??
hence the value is 0.15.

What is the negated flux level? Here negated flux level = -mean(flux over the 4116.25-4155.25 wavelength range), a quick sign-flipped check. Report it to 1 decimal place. -25.5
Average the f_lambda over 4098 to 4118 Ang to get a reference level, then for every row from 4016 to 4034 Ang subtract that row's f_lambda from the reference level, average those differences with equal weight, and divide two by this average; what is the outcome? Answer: -3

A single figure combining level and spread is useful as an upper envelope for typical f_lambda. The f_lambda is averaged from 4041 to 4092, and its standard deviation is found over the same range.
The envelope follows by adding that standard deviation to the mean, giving 27.4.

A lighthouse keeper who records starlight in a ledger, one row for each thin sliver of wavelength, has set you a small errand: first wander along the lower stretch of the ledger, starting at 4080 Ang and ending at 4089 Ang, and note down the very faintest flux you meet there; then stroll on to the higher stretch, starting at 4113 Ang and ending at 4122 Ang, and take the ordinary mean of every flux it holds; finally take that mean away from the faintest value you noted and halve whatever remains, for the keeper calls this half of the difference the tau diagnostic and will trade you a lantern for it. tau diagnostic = -0.6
